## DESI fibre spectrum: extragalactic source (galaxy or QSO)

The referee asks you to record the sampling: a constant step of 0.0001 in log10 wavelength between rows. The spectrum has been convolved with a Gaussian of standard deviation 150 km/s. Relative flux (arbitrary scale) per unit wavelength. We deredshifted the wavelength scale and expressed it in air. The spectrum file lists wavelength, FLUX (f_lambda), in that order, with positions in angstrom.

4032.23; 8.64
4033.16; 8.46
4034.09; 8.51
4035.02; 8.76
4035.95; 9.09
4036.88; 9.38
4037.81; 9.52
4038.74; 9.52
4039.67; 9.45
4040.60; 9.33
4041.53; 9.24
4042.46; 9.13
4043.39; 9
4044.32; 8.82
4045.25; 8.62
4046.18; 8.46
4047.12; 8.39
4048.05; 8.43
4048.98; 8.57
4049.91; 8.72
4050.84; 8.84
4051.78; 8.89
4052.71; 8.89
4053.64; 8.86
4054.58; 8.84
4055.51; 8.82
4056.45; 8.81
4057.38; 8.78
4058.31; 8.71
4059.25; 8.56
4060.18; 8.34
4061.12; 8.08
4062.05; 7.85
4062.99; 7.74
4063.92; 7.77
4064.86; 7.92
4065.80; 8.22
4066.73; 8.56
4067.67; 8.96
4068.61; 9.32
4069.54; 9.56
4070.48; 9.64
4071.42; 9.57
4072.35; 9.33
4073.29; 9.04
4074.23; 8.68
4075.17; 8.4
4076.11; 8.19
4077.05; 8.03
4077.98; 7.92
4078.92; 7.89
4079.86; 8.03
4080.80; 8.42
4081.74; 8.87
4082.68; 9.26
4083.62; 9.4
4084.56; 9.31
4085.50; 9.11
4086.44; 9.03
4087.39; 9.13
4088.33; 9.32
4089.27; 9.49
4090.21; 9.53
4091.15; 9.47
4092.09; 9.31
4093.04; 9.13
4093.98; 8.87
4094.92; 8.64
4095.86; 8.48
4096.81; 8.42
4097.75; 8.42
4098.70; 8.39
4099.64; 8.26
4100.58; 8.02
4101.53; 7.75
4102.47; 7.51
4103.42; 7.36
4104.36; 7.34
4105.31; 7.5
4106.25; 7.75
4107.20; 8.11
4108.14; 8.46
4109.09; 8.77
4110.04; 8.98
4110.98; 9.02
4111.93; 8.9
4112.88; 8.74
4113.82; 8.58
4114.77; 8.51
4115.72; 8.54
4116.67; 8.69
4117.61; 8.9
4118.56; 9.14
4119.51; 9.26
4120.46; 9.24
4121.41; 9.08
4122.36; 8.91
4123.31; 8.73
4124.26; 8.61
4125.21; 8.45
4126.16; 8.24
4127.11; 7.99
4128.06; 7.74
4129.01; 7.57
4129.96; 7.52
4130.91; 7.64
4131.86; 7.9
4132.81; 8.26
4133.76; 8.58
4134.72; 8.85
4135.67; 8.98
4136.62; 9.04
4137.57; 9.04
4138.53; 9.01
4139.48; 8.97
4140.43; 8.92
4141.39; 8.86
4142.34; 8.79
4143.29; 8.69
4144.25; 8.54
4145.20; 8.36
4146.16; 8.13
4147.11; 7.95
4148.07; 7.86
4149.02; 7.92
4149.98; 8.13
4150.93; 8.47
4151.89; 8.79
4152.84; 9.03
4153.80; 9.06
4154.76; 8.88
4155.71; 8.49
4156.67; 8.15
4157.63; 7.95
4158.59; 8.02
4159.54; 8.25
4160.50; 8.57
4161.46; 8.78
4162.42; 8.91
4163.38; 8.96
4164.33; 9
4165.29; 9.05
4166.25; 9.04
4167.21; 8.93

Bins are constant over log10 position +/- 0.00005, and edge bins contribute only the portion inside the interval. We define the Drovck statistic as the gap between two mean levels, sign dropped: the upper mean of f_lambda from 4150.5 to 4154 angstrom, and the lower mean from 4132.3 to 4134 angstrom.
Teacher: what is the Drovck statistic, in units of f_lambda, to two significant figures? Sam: 0.42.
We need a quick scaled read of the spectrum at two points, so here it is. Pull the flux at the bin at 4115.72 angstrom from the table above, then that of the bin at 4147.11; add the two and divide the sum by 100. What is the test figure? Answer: 0.165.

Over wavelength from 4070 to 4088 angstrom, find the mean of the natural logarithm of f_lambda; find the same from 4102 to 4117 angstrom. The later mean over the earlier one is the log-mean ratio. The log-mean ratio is 0.97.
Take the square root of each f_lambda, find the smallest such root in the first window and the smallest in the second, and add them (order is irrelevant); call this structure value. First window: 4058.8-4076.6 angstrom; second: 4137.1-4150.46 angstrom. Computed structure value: 5.59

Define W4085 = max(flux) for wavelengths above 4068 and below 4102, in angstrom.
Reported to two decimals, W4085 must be 9.64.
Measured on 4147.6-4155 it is 9.06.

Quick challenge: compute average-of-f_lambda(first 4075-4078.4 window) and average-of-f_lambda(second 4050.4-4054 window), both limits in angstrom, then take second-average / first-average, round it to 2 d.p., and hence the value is 1.09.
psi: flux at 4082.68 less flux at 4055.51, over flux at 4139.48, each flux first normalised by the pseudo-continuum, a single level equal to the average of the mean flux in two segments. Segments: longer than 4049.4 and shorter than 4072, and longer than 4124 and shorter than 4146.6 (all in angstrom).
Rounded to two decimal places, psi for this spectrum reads 0.05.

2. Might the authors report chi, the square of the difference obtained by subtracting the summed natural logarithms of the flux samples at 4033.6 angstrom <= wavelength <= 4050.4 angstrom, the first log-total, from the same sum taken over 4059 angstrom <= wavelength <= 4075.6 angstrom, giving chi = 0.42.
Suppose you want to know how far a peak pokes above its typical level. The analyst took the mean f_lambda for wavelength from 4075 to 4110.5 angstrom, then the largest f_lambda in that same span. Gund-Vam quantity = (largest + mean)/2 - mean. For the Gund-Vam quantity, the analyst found 0.498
